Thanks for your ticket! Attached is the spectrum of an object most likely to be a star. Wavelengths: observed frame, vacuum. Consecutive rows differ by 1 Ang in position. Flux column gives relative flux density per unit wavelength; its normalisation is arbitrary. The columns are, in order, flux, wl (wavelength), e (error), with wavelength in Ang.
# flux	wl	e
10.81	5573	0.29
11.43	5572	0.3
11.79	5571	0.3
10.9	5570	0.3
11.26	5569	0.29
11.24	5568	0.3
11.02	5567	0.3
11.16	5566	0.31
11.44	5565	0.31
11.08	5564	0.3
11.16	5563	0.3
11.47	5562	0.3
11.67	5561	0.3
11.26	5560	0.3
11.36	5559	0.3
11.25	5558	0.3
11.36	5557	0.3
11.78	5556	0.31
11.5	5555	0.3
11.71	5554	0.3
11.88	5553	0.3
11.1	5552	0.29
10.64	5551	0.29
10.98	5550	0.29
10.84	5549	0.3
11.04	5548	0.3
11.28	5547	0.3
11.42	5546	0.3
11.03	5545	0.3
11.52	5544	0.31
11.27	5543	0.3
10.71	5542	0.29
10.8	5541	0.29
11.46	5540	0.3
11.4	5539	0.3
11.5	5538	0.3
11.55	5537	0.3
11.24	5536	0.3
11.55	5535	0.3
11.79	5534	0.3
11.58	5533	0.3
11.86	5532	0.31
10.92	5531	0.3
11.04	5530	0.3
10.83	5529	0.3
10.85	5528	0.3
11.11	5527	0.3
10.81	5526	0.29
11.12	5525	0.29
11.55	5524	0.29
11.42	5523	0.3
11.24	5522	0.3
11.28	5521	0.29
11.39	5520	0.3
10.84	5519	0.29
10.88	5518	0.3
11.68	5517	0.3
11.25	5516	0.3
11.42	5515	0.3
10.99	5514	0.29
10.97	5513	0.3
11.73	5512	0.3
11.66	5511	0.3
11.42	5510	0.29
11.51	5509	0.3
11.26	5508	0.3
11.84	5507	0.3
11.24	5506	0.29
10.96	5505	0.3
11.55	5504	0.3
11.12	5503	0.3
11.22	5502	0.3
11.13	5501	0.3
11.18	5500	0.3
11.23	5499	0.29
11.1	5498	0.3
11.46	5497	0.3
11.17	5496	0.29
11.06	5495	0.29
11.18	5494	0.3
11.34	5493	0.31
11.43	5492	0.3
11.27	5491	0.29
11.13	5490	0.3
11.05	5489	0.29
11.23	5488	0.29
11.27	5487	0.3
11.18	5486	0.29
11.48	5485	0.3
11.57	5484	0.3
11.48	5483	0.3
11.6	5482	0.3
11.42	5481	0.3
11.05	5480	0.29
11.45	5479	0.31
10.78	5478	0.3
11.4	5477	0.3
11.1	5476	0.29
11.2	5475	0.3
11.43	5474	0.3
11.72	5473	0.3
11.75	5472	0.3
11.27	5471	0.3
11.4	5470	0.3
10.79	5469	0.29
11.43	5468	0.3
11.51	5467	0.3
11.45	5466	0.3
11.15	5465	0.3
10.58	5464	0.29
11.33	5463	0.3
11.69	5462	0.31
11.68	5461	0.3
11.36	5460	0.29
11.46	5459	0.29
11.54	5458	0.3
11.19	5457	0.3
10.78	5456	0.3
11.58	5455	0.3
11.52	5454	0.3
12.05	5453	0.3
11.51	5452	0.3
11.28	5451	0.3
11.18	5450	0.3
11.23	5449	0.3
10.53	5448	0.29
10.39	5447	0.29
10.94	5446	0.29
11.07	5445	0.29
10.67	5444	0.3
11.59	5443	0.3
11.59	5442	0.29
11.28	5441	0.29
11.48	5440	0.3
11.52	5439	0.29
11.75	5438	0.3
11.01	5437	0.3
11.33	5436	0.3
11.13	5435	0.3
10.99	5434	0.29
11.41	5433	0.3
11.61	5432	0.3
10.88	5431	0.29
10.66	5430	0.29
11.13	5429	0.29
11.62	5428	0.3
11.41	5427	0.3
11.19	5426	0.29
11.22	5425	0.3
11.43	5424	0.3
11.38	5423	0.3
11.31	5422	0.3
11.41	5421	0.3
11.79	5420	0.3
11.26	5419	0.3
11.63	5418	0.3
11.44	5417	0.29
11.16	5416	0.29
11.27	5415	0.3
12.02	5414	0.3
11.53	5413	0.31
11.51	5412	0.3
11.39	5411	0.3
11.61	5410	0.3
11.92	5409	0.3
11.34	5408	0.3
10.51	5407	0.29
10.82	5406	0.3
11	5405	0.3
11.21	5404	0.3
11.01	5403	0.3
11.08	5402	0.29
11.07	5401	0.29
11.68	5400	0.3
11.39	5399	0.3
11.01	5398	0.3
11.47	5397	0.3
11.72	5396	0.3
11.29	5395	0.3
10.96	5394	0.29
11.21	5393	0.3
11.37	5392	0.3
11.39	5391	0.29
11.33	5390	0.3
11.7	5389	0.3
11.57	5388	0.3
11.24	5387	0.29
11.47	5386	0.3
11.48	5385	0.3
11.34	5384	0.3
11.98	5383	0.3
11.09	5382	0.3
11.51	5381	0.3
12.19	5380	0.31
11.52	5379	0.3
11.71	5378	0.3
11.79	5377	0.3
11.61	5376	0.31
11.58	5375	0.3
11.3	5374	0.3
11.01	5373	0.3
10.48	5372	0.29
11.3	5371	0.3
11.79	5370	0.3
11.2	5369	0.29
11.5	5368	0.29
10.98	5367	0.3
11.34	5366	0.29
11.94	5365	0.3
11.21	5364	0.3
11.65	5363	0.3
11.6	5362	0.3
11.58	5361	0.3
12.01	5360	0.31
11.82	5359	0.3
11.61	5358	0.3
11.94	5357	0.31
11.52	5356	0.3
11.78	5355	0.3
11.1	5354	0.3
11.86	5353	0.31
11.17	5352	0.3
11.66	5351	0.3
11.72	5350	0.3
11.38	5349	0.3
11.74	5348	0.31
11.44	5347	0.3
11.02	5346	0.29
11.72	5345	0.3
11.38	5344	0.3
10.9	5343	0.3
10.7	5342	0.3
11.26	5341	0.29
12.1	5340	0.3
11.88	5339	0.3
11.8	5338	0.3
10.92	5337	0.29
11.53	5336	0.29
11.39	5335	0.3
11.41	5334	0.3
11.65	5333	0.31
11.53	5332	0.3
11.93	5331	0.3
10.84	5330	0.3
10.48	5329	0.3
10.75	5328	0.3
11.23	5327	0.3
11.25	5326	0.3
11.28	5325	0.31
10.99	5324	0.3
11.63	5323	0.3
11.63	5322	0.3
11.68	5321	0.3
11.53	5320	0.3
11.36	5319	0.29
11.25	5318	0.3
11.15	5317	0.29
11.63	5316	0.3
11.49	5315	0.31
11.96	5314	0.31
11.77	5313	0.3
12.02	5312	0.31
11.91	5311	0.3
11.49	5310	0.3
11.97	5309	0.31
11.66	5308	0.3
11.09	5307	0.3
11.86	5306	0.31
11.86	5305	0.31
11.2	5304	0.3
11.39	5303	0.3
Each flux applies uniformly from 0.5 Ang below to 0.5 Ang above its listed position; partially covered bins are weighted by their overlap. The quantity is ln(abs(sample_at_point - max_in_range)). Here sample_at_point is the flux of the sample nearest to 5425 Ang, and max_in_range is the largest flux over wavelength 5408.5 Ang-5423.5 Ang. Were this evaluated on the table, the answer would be -0.2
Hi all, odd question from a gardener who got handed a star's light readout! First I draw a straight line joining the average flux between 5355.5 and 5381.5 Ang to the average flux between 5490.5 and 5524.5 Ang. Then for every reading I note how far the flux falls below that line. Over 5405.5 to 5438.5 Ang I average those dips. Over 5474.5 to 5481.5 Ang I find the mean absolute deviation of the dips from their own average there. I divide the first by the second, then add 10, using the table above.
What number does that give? 10.5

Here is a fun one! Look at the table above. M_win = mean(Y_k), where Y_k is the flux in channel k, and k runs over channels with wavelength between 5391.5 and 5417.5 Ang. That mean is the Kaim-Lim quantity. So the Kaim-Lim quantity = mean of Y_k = 11.31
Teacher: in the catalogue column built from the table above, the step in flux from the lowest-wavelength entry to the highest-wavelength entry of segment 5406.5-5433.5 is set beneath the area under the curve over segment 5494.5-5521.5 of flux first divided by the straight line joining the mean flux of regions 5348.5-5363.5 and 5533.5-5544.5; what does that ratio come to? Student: 30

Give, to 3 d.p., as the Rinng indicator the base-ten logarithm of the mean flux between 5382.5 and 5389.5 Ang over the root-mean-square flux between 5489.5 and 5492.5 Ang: 0.010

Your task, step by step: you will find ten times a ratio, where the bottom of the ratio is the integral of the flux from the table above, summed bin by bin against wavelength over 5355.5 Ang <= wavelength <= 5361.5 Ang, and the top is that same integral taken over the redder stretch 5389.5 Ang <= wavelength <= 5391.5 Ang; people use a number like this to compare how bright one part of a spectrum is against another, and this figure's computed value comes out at 3.2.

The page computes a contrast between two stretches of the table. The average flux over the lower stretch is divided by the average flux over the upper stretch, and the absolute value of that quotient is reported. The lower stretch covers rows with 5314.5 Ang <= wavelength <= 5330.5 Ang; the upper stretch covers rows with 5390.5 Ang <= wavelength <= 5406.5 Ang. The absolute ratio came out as 1.00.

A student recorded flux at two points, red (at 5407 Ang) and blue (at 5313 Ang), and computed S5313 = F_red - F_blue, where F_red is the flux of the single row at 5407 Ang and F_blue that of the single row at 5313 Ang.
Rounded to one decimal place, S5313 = -1.3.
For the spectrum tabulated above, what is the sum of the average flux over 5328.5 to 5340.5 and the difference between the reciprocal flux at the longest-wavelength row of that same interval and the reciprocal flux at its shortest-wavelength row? 11.4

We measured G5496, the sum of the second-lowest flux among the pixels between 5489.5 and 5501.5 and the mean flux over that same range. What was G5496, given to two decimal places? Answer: 22.32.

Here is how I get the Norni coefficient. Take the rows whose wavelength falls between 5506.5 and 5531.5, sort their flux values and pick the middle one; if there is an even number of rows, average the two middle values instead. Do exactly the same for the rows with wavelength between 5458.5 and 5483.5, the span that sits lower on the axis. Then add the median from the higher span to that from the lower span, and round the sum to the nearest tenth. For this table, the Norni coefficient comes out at 22.7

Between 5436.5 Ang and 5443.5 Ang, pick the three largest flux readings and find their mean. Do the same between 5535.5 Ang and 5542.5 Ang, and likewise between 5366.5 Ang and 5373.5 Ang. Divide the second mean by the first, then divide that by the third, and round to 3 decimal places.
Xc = 0.086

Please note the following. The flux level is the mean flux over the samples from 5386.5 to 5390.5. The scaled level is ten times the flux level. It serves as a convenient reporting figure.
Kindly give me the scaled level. 115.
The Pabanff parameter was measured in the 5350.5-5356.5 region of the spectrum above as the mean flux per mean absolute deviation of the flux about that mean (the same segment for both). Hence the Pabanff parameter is 45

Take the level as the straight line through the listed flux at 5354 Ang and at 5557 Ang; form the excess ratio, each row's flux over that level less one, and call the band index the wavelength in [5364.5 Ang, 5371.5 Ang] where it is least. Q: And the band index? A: 5367 Ang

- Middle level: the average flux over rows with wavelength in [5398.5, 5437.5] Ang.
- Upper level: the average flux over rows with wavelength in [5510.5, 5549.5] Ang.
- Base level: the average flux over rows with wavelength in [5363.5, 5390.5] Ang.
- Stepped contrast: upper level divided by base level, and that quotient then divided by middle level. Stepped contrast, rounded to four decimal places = 0.0869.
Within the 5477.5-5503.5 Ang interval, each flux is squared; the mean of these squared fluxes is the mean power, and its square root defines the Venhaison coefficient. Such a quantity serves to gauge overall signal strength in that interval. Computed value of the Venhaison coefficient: 11.3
